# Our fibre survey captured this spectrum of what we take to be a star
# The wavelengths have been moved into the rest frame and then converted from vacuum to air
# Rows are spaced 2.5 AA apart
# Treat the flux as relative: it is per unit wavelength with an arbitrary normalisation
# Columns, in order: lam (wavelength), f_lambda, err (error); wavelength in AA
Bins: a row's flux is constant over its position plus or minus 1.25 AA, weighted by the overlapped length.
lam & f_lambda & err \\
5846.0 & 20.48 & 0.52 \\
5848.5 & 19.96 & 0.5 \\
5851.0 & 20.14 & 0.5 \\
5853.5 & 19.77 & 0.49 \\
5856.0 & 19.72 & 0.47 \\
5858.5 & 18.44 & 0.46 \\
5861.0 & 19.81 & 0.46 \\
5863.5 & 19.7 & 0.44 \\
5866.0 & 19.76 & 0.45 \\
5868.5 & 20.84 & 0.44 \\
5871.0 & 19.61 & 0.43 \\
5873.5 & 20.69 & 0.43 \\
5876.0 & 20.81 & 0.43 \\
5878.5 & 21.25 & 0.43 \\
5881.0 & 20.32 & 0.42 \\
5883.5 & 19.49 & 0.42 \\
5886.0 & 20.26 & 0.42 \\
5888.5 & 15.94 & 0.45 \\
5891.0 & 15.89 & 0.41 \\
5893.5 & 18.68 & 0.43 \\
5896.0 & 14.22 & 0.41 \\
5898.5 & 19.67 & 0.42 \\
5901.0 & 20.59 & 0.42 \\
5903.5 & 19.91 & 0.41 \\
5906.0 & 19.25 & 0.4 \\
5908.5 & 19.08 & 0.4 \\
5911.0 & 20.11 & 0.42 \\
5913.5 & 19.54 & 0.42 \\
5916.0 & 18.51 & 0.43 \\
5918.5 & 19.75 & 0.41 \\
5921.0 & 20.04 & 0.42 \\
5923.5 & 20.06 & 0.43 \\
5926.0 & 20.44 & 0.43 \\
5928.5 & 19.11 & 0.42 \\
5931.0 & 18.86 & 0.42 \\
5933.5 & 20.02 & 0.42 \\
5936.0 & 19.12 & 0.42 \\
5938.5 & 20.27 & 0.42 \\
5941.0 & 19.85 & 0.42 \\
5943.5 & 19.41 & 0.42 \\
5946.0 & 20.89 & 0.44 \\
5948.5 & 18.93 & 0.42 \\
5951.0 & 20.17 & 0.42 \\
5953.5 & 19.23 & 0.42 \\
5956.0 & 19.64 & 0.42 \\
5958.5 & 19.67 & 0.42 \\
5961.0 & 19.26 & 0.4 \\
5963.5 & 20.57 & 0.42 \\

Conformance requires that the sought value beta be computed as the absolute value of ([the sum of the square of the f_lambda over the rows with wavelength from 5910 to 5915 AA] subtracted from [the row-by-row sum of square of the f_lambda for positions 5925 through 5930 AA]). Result 3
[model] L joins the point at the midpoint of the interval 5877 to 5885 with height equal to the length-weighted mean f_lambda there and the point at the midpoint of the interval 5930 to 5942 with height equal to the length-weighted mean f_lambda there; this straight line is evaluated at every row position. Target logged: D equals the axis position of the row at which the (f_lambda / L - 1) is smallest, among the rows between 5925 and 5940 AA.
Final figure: 5931.0 AA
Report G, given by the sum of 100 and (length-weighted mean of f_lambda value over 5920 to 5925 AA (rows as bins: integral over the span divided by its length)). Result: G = 120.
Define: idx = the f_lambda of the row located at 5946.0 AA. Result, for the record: 20.89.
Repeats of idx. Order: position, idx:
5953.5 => 19.23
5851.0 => 20.14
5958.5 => 19.67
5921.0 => 20.04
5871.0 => 19.61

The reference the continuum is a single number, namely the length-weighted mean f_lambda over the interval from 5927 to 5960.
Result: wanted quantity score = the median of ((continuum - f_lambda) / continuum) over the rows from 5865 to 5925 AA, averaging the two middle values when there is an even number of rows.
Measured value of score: -0.006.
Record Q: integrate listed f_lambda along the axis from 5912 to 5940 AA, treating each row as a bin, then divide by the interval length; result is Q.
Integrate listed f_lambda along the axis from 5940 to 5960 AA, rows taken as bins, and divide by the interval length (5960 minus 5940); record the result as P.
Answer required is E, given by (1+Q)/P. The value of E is 1.05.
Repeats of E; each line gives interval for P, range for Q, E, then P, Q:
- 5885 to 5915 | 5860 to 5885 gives 1.14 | 18.6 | 20.23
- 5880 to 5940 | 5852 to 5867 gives 1.07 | 19.1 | 19.54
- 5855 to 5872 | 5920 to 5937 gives 1.05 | 19.7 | 19.67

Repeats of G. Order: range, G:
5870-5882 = 121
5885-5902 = 118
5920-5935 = 120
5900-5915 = 120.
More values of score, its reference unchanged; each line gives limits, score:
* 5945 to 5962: 0.000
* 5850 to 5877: -0.007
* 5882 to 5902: 0.028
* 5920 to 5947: -0.020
